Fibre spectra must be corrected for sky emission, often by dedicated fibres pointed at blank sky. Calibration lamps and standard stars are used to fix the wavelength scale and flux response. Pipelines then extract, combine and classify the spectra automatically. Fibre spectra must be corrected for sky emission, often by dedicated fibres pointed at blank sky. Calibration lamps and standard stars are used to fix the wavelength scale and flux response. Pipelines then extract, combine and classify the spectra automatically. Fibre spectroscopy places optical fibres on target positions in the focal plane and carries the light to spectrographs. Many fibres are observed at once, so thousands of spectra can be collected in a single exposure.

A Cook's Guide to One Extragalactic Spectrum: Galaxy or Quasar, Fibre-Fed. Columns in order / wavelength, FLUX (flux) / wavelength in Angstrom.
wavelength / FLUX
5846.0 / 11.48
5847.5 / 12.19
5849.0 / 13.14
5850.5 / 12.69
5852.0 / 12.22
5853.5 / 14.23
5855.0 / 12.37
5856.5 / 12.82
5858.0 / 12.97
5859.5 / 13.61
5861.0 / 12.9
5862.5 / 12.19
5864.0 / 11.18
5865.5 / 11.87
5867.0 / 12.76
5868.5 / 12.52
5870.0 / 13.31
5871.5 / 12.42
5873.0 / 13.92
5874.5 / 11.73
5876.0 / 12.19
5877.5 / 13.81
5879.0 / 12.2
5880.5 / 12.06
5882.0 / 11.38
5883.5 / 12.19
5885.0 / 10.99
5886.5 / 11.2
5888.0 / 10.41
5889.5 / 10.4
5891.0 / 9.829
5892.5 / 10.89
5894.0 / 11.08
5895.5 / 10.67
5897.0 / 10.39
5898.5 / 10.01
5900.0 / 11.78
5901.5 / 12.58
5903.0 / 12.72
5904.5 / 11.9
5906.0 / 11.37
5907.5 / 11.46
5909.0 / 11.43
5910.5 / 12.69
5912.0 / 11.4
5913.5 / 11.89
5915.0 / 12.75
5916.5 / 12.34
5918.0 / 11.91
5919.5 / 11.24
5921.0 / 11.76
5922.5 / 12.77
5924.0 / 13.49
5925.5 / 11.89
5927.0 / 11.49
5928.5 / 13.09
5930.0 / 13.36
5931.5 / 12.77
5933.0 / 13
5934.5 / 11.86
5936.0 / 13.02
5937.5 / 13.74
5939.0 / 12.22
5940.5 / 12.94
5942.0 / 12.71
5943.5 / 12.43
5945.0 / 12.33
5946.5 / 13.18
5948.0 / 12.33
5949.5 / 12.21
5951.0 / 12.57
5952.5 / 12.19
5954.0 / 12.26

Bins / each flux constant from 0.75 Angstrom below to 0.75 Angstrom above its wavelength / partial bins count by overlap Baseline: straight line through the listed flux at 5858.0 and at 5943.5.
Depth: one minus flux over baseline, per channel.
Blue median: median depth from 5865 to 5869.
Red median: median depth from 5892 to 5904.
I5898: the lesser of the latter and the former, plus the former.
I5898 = 0.059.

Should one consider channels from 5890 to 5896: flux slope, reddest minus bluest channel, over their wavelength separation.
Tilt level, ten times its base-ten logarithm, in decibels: -7.3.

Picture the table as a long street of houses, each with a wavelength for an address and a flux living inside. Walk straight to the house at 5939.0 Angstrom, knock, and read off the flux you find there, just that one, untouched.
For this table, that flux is 12.22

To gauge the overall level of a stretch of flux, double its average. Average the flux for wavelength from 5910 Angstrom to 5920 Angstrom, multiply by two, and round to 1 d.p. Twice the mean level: 24.1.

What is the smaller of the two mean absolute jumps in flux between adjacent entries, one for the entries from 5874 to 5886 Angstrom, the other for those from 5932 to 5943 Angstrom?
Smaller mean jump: 0.9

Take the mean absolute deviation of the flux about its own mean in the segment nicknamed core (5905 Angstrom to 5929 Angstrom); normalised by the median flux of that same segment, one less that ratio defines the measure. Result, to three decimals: 0.950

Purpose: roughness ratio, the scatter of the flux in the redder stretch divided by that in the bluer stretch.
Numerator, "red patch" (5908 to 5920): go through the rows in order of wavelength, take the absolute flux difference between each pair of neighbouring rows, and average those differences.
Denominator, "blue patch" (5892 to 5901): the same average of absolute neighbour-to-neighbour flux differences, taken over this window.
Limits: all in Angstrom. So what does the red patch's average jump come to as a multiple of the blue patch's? 1.3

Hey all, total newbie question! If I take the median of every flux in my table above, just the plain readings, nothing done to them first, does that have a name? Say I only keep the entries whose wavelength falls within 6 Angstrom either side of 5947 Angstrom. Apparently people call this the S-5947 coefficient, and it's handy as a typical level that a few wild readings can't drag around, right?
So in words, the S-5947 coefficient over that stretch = 12.4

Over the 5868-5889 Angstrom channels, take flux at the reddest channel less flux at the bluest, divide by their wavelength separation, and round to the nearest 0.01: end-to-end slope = -0.11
